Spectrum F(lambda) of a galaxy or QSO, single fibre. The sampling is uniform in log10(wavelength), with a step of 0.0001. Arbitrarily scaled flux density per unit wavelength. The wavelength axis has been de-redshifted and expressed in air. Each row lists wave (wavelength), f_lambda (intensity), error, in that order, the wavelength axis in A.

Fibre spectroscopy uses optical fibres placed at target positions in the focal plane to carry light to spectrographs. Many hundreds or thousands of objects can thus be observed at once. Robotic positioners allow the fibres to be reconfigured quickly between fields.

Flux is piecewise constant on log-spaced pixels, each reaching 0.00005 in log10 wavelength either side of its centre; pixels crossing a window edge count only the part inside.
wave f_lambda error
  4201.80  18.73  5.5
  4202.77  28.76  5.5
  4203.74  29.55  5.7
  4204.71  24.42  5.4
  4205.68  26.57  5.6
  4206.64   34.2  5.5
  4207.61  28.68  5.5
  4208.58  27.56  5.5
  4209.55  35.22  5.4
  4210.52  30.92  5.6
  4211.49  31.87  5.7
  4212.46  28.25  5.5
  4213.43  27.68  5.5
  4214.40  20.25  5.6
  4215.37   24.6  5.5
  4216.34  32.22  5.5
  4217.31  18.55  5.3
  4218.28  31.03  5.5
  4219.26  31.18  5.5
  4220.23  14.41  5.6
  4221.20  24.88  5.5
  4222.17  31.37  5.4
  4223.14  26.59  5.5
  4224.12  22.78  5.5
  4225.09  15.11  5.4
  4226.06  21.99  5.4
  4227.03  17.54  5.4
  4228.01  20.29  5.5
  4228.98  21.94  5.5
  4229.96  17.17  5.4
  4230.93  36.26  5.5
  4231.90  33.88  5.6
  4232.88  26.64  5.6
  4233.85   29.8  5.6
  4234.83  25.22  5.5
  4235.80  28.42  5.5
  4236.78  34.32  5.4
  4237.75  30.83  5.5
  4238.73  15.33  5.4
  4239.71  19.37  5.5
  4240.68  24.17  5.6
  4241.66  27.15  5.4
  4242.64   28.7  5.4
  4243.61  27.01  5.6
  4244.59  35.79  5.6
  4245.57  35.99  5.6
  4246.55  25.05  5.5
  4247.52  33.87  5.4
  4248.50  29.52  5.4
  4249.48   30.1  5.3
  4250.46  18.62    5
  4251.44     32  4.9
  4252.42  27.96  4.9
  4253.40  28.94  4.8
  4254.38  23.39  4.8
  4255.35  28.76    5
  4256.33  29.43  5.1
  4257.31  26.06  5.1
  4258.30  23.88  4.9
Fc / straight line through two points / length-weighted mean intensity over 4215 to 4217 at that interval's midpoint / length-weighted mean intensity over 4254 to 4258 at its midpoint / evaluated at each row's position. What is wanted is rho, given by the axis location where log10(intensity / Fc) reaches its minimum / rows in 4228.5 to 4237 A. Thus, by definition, 4229.96 A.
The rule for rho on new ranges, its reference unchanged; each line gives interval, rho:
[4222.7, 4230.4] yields 4225.09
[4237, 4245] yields 4238.73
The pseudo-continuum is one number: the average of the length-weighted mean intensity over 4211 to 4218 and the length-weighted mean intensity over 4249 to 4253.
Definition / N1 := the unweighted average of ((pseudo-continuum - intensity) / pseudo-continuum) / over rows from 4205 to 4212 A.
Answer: -0.15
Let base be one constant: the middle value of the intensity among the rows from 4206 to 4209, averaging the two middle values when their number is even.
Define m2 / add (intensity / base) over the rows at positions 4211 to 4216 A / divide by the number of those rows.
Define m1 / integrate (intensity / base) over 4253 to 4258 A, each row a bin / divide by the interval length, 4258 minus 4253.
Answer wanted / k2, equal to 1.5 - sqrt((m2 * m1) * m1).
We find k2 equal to 0.589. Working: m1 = 0.95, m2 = 0.93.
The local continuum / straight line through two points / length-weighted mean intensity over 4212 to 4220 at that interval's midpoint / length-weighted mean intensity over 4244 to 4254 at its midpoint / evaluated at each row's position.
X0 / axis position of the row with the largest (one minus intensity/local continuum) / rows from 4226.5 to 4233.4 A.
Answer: 4229.96 A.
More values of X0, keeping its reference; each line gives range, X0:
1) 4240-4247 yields 4240.68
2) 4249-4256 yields 4250.46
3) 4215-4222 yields 4220.23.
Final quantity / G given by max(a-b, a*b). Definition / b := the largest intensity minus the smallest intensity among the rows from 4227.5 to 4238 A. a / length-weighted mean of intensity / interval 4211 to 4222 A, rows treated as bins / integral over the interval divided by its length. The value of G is 497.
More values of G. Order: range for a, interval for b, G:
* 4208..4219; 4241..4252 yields 487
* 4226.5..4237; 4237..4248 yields 543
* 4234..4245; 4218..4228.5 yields 457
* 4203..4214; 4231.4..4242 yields 559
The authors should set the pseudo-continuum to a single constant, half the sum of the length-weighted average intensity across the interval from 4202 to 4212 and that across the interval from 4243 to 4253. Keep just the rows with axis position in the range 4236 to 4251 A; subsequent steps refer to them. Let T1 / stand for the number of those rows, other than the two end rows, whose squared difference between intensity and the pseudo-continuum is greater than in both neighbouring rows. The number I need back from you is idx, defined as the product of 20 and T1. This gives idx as 40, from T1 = 2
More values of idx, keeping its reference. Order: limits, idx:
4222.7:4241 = 120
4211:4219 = 40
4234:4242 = 40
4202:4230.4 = 180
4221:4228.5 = 40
